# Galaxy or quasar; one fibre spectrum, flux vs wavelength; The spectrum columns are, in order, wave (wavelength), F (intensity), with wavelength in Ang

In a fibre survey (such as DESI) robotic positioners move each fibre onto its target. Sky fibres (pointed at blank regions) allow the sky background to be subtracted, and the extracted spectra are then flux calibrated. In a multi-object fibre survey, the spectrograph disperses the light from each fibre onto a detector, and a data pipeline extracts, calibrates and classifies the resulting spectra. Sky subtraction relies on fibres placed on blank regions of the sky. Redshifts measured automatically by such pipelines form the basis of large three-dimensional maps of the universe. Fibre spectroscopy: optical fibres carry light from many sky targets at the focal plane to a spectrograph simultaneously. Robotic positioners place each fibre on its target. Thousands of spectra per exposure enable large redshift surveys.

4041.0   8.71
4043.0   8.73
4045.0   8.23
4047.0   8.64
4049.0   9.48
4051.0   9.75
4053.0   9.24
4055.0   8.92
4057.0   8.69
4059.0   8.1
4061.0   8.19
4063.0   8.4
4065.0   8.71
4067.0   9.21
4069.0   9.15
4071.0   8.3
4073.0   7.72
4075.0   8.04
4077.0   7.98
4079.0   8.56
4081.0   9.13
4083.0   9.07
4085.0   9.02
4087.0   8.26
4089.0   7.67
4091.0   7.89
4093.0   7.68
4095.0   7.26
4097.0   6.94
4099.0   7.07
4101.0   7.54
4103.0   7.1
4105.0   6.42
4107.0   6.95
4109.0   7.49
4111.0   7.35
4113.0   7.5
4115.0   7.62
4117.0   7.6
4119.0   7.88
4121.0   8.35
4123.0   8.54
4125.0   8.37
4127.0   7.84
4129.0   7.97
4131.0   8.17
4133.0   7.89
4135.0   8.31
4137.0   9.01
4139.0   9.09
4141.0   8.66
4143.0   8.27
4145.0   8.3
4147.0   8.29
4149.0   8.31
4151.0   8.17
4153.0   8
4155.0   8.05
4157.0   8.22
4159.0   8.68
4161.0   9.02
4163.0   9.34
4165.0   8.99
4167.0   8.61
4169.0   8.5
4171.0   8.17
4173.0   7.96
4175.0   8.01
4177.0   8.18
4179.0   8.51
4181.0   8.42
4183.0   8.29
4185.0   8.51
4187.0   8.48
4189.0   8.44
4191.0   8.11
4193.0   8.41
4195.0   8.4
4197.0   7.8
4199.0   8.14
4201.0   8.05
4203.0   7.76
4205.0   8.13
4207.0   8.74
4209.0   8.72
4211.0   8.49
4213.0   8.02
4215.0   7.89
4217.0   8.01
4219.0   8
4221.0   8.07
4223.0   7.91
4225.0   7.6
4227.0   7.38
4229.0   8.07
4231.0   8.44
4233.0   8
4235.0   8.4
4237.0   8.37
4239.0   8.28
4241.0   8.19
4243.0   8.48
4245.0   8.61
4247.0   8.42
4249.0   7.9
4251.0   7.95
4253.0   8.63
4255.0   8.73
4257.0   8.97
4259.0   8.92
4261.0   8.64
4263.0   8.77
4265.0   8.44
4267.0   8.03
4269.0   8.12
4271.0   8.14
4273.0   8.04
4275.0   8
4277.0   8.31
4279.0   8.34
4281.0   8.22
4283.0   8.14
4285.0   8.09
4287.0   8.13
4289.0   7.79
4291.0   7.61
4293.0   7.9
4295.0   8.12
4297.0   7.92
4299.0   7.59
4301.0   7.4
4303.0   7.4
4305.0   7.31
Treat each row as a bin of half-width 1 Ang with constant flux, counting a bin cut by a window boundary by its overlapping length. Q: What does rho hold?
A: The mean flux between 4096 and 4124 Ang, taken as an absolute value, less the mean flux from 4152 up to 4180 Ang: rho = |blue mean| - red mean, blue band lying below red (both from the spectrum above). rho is -1.0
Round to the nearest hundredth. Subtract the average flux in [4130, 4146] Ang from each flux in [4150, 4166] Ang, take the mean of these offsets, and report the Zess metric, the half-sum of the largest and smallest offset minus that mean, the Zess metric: 0.11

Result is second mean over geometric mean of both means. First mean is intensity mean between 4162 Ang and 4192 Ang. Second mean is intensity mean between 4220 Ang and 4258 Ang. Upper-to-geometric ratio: 0.99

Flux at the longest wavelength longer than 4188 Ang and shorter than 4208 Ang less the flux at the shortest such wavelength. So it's 0.3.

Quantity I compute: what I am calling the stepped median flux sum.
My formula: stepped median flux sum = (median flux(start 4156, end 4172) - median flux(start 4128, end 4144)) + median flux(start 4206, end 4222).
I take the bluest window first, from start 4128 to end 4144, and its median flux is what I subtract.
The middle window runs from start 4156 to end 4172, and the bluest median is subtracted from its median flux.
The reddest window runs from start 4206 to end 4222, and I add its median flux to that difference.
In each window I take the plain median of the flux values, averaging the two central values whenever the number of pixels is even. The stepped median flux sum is 8.4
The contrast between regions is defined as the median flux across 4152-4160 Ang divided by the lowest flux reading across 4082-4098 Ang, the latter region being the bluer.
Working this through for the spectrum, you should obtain 1.17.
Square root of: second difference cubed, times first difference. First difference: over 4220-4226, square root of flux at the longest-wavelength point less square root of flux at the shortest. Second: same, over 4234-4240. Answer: 0.0009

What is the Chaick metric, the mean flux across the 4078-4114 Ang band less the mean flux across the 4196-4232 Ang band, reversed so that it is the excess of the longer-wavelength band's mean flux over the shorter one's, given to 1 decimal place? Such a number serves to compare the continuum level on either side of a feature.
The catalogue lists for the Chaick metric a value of 0.4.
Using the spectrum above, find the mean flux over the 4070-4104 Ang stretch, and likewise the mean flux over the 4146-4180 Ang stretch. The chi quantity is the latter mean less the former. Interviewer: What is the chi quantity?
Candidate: 0.5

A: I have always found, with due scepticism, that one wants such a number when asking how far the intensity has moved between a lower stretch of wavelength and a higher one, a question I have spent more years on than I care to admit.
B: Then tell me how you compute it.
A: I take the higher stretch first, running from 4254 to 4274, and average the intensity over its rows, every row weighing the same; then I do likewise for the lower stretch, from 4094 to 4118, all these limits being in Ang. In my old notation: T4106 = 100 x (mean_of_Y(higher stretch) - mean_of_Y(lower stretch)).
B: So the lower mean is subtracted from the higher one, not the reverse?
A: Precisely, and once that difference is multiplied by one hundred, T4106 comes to 124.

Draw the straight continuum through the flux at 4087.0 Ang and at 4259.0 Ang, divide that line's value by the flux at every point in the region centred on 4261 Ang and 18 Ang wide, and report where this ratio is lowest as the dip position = 4257.0 Ang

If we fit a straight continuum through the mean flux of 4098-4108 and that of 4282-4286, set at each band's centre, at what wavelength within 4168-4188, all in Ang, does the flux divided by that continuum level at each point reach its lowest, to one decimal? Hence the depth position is 4173.0 Ang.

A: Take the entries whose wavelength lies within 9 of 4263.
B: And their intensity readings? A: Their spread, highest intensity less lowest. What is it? 0.94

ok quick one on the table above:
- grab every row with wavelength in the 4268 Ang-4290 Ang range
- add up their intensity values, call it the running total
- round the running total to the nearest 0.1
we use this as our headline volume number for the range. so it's 89.3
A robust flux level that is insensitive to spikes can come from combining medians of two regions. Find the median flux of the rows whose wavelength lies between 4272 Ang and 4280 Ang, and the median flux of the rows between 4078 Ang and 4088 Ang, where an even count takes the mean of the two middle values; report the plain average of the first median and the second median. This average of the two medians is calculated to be 8.6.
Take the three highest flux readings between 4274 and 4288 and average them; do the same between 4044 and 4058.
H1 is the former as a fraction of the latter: 0.87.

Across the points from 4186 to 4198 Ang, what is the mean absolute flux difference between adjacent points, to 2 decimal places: 0.26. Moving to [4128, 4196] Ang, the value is 0.22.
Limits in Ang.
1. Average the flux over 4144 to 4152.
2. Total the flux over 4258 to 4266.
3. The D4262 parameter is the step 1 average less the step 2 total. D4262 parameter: -26.5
